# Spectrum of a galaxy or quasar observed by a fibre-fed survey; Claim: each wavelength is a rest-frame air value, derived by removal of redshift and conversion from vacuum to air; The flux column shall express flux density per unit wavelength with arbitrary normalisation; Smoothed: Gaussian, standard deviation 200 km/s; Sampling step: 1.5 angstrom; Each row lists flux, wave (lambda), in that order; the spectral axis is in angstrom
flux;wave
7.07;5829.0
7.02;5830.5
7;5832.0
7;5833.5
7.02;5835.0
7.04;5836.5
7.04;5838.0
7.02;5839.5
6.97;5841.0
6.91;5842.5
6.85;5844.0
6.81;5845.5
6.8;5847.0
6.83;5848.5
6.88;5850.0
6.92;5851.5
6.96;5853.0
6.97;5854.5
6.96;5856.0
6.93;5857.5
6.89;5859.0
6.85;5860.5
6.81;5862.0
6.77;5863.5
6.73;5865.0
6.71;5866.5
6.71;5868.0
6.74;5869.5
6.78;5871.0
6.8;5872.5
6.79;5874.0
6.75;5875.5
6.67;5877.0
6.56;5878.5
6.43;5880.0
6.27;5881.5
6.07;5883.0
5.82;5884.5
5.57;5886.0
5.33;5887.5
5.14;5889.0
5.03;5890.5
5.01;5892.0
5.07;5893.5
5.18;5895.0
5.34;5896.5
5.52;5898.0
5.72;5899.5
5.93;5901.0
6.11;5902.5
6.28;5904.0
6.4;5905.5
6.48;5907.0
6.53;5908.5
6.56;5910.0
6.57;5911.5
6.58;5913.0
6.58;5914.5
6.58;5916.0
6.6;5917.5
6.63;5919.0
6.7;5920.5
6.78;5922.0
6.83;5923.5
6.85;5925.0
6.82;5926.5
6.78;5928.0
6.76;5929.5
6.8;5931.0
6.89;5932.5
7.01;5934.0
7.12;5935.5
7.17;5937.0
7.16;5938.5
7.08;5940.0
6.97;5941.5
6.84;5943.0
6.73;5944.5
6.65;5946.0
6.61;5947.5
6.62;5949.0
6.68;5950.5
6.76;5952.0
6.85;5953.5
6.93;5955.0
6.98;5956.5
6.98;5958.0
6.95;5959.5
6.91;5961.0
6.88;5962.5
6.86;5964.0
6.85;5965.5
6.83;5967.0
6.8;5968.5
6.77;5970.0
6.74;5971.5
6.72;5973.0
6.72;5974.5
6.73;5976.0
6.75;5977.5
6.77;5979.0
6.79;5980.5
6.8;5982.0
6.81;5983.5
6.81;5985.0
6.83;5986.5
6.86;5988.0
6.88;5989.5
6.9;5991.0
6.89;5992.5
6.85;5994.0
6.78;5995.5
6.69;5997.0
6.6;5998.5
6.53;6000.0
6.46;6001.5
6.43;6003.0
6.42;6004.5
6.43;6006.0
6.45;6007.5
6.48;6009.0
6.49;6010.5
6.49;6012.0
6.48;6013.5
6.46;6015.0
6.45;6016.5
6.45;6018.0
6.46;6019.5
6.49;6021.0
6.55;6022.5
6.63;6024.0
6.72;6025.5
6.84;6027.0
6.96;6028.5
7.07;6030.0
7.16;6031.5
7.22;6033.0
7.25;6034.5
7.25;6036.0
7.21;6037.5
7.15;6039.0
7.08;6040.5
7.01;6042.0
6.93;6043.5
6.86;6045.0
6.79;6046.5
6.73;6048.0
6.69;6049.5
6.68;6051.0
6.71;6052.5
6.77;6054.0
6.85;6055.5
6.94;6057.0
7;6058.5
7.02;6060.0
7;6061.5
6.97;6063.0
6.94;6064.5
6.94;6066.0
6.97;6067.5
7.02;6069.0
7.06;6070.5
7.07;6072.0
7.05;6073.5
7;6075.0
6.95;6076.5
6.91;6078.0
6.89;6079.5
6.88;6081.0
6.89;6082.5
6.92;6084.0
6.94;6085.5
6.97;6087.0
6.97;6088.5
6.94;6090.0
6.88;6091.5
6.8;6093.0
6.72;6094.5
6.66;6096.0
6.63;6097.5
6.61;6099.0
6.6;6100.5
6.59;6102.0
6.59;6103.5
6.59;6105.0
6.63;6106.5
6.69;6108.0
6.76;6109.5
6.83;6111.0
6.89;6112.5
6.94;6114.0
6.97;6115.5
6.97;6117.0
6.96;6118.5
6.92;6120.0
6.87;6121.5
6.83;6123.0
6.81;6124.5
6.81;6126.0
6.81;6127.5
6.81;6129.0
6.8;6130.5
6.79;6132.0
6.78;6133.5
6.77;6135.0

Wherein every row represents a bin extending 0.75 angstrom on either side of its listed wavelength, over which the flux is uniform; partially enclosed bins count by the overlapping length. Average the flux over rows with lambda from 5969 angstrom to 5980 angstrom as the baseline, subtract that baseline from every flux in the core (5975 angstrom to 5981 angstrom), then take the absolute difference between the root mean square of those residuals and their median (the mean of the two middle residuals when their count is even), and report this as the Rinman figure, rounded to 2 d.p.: 0.01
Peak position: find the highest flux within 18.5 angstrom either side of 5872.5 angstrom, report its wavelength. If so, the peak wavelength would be 5854.5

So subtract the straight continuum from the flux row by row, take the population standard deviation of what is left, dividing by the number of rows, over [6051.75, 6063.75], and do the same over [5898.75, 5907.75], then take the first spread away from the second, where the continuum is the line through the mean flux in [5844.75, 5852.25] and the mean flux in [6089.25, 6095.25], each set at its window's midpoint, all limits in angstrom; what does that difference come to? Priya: 0.16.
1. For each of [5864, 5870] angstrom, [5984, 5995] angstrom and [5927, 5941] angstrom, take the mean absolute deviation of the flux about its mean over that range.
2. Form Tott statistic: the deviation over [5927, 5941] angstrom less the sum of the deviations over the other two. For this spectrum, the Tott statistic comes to 0.11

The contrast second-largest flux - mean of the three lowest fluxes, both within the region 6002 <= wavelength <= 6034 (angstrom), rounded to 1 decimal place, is 0.7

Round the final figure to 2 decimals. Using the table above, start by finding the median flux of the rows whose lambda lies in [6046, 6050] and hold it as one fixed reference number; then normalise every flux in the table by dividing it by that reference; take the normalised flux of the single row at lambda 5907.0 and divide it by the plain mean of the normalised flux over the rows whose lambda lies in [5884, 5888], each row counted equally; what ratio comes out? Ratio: 1.16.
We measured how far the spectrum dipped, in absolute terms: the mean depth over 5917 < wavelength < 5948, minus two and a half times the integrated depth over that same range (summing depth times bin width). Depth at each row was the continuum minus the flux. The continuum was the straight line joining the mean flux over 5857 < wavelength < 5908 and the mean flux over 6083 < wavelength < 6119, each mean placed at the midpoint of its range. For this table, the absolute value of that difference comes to 41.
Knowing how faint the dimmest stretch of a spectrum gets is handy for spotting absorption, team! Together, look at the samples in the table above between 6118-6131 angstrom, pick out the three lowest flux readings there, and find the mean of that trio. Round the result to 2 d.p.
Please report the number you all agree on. 6.81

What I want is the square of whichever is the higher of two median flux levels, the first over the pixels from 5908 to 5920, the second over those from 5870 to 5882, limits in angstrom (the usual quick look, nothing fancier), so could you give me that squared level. 45.0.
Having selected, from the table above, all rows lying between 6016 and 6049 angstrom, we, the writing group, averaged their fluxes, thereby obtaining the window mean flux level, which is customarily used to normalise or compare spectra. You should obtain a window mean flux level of 6.88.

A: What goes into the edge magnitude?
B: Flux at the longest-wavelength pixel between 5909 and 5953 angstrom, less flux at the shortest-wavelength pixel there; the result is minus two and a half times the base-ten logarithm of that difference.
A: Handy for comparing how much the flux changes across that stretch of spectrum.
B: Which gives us 1.7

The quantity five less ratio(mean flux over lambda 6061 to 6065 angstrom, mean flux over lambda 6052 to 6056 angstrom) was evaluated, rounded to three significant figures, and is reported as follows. 3.97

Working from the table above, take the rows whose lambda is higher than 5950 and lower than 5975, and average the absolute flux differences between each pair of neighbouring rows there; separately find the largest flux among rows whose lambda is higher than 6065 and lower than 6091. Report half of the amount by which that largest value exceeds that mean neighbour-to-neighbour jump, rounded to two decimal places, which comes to 3.52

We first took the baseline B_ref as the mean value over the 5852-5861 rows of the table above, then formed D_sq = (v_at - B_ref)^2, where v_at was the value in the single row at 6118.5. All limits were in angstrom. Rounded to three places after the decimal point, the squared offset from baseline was 0.001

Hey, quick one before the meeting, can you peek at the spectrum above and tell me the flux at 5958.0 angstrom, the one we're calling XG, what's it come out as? 6.98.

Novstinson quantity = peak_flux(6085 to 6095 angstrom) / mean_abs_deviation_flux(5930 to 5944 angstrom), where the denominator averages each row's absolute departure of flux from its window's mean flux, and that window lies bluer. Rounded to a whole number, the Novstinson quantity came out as 61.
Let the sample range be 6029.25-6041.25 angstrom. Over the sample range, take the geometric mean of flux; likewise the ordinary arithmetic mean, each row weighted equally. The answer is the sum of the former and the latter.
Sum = 14.3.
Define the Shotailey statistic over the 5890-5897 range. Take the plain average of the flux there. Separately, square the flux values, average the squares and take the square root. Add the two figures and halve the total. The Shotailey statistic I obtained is 5.1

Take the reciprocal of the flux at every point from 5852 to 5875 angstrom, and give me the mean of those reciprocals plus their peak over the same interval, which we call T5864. 0.296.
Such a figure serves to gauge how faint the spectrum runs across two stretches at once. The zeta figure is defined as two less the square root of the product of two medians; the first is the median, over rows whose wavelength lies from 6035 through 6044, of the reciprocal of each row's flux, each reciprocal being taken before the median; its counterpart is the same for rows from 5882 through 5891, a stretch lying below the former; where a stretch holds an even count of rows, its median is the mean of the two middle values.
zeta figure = 1.84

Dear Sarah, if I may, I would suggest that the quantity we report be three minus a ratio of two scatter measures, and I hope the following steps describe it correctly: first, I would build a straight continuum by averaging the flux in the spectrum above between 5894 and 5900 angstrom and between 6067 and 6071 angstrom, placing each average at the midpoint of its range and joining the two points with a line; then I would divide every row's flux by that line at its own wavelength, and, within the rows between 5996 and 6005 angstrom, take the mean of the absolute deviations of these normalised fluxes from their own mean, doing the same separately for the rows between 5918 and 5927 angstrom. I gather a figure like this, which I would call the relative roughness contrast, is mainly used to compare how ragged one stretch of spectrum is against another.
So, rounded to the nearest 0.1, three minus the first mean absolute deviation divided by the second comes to 1.0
